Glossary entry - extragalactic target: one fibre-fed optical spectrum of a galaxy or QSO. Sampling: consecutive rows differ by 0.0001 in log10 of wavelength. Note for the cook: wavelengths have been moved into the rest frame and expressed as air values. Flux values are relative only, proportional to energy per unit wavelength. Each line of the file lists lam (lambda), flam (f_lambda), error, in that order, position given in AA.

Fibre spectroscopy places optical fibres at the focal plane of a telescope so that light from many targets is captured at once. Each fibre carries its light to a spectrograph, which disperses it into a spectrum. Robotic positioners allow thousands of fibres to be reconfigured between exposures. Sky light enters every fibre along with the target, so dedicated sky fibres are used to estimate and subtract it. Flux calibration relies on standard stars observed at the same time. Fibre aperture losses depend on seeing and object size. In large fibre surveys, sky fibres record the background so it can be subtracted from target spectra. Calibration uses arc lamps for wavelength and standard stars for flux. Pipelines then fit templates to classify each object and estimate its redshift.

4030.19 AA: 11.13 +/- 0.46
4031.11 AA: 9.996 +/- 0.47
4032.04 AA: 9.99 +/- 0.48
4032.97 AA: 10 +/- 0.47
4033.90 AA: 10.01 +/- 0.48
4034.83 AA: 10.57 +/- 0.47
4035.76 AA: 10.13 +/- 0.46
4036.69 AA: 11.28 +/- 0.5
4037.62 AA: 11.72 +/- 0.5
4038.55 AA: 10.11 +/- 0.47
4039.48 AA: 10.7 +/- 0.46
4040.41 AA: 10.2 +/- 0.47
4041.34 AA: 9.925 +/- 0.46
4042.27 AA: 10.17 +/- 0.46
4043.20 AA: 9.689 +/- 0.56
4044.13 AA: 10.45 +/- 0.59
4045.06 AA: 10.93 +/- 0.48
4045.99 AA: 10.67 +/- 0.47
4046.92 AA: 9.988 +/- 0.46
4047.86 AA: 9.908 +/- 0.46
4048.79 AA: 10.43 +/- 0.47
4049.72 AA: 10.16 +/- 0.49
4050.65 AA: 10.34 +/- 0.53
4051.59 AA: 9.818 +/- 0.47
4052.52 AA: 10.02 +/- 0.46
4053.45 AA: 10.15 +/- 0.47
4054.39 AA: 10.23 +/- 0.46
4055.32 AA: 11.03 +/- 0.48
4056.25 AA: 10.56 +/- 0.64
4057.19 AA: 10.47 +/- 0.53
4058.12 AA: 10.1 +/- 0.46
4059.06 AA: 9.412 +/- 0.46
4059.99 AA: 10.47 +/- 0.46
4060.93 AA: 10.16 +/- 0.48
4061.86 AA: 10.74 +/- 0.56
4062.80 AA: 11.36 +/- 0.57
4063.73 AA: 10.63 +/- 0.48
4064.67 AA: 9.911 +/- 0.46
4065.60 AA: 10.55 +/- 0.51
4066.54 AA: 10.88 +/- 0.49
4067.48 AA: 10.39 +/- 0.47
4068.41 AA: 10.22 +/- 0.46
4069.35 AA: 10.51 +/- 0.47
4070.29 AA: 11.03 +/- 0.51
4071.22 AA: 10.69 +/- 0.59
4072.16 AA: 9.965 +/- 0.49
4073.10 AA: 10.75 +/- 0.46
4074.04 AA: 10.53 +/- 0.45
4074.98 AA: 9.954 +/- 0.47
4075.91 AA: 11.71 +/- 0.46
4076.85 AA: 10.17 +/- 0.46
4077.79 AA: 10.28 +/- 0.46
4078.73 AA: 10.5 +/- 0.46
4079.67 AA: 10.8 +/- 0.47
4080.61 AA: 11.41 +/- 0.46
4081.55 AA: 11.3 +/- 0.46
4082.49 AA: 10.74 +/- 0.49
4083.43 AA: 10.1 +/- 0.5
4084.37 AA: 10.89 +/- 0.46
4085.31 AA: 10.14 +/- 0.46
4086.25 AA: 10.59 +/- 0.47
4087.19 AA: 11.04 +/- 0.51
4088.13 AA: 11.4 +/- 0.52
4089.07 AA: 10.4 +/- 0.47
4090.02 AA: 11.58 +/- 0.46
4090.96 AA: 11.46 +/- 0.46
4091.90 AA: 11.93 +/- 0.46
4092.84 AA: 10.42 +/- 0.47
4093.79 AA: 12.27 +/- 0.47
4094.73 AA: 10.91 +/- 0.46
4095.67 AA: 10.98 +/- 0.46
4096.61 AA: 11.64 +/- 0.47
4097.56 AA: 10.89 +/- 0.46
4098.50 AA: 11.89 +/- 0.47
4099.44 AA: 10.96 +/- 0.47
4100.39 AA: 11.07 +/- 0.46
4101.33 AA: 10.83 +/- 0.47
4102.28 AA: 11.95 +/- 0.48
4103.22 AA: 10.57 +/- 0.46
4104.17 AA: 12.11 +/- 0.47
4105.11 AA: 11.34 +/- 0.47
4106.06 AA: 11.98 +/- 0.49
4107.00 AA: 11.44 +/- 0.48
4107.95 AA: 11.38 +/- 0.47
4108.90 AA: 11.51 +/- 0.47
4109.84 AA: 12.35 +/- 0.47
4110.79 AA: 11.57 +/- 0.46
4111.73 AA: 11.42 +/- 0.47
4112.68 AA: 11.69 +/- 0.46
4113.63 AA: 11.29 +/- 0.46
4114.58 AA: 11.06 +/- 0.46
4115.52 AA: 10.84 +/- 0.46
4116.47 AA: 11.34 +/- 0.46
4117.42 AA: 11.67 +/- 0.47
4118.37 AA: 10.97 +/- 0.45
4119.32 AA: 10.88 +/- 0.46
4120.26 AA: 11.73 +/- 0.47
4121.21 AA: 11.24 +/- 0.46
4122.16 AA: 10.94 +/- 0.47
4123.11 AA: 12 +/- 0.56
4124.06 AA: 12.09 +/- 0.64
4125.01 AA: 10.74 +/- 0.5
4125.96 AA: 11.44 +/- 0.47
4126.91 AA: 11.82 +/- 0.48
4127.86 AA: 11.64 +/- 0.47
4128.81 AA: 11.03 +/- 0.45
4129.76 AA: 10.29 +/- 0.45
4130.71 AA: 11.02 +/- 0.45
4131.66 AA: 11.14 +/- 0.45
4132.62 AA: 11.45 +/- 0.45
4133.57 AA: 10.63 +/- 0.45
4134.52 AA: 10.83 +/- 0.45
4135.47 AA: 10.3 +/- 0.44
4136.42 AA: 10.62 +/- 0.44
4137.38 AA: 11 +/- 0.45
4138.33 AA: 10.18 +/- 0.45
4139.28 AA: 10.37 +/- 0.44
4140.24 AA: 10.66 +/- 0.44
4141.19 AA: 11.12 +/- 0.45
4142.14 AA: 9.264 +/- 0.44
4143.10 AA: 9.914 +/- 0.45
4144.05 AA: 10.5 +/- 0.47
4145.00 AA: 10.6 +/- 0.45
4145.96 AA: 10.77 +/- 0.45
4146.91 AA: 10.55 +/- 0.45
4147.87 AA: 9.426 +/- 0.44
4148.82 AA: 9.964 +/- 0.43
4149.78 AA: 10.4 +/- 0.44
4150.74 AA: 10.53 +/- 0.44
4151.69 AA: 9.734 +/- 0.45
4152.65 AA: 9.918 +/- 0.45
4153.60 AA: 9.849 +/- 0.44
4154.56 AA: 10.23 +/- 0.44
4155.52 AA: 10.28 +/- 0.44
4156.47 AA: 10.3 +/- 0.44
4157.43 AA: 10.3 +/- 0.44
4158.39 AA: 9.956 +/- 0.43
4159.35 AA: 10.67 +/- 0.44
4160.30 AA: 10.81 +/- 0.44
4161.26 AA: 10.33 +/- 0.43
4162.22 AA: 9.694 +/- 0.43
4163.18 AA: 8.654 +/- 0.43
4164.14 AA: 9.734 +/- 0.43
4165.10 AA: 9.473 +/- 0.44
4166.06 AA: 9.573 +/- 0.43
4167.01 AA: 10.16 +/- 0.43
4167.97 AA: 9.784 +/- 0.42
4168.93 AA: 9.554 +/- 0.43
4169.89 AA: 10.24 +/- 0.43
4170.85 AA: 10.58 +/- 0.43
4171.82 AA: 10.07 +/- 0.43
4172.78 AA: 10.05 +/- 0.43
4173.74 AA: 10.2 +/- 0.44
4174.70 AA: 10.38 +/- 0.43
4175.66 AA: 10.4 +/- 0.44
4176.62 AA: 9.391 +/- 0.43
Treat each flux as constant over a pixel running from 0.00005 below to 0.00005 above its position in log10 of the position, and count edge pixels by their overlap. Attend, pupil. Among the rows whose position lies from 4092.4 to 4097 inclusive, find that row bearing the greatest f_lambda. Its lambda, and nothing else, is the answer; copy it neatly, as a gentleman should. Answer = 4093.79 AA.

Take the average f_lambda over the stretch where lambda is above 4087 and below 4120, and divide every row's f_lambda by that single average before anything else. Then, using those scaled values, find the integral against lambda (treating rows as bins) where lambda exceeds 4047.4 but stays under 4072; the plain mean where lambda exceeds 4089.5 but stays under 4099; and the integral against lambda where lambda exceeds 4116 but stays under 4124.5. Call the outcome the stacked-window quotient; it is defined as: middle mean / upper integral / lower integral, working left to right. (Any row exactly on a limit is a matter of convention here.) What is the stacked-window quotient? 0.0052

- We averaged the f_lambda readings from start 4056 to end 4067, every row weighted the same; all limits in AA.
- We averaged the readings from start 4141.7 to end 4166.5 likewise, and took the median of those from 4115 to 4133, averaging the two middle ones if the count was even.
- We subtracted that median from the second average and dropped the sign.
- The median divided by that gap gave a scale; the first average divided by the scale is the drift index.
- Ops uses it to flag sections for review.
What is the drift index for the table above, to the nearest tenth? 1.1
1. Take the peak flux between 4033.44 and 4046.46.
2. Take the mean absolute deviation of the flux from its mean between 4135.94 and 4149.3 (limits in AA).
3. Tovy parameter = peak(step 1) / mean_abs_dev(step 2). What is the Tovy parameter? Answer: 27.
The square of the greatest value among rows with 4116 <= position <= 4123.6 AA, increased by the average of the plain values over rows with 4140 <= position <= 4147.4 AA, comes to 154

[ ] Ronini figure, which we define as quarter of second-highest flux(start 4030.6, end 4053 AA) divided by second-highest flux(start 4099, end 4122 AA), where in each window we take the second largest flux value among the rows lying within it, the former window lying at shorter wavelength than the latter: 0.23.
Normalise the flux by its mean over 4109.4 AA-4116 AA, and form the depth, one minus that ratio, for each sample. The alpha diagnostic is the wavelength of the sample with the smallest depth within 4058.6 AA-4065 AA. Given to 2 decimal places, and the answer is 4062.80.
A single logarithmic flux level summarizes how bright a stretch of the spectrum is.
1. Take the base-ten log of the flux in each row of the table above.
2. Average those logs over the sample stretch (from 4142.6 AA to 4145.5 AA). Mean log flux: 1.01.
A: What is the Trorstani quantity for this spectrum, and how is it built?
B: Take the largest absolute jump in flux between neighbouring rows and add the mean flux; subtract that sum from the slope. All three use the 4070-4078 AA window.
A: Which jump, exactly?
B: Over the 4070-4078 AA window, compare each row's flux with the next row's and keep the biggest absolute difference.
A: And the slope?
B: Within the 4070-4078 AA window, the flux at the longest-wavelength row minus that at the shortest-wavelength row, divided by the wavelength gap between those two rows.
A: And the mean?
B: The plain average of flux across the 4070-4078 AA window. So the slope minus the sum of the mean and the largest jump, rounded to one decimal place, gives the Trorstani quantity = -12.4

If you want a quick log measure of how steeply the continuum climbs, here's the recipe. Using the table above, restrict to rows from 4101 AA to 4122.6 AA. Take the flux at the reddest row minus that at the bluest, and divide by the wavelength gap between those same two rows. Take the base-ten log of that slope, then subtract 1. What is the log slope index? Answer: -3.3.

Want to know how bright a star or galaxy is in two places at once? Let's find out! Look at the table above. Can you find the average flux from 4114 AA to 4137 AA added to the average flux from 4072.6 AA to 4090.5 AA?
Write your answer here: 21.9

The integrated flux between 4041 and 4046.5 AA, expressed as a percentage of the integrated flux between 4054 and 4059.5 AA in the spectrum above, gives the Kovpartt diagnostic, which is 100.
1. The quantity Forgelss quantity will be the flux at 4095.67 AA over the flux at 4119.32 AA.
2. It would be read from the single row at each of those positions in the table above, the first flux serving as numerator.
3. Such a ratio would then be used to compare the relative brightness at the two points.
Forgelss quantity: 1.01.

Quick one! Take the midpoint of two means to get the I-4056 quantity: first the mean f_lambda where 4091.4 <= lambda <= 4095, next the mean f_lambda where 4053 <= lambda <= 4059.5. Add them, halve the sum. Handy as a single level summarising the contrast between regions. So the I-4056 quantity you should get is 10.8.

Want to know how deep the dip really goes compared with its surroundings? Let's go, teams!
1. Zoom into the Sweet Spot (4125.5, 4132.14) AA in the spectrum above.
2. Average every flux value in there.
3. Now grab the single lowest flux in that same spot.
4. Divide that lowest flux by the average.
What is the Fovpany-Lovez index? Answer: 0.919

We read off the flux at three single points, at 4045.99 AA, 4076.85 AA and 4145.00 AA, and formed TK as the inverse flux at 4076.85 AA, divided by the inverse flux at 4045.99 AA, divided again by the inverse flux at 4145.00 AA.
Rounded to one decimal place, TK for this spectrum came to 11.1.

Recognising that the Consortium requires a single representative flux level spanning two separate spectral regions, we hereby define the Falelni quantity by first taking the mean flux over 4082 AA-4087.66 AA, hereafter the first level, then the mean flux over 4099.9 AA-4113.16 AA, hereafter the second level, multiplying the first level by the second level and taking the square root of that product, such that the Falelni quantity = 11.04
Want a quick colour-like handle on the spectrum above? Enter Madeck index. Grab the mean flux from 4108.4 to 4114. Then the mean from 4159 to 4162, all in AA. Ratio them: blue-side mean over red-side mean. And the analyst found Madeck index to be 1.10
